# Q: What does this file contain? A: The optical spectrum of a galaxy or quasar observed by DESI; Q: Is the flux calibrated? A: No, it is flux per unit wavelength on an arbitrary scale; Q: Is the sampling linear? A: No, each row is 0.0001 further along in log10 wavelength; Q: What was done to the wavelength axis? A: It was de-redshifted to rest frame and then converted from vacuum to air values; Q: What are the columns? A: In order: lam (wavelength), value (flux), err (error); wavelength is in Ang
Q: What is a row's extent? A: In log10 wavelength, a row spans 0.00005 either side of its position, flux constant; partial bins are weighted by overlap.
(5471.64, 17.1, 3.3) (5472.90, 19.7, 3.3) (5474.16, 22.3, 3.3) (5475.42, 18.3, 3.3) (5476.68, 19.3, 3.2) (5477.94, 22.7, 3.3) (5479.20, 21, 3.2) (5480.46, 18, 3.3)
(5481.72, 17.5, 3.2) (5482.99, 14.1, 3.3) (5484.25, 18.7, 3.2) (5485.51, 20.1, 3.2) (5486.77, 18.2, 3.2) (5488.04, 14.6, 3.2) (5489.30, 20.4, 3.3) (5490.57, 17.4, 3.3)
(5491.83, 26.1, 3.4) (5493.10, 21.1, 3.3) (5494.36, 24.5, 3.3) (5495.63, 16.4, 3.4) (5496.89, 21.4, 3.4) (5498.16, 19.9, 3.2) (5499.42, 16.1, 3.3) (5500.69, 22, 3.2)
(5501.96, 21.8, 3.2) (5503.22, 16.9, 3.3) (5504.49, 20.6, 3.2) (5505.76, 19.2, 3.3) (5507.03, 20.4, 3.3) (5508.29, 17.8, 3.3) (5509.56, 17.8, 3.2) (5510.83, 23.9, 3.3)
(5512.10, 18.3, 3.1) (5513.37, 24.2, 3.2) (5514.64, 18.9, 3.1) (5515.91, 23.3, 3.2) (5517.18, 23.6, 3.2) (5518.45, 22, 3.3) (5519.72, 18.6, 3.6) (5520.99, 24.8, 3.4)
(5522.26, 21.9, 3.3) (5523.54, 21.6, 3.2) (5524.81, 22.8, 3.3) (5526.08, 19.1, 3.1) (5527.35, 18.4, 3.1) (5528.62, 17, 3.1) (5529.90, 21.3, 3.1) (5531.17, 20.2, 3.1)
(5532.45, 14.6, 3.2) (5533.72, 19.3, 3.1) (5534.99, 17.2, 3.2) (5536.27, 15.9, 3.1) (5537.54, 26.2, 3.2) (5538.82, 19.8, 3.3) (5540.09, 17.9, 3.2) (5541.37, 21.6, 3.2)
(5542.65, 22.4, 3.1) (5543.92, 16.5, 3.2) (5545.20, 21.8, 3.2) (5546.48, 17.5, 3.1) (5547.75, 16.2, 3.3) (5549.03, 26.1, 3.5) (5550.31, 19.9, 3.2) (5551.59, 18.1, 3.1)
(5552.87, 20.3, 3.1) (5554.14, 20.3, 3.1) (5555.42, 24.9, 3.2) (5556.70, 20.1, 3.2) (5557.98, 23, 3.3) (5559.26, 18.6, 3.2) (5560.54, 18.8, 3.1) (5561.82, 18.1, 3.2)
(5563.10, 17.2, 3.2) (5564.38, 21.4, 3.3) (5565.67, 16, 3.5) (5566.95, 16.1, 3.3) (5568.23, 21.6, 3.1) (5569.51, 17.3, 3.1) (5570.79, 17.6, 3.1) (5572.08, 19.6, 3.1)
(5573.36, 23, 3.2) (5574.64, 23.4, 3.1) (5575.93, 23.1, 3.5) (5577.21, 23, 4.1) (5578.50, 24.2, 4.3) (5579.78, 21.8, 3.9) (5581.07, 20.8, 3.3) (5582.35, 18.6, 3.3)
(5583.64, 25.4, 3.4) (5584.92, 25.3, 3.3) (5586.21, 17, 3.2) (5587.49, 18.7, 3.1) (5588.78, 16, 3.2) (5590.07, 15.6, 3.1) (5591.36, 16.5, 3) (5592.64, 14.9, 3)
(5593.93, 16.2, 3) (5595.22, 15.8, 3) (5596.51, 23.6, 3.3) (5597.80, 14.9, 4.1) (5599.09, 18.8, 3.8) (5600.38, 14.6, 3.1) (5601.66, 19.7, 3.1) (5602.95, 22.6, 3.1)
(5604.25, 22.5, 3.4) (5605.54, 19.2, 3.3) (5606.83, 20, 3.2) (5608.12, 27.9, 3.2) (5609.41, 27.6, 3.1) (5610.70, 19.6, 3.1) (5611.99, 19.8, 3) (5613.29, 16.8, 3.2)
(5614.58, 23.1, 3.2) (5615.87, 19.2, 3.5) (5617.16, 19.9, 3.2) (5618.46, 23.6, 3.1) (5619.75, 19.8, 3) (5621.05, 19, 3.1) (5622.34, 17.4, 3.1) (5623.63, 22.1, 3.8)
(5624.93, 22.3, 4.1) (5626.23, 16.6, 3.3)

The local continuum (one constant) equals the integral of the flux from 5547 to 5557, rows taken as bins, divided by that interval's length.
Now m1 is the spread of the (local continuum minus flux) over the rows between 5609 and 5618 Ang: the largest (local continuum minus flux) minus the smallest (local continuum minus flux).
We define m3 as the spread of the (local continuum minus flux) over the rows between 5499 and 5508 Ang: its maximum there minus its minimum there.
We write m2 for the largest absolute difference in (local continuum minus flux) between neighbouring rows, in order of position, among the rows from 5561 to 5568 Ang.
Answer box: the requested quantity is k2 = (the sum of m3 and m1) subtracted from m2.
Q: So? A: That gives -11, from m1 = 10.8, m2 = 5.4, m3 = 5.9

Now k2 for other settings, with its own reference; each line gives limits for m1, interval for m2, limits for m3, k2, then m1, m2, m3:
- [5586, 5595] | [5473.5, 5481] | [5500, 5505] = -5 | 3.8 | 4.0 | 5.1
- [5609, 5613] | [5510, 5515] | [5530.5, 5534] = -8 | 8.0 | 5.9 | 5.6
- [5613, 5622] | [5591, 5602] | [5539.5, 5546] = -4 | 6.8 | 8.7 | 5.9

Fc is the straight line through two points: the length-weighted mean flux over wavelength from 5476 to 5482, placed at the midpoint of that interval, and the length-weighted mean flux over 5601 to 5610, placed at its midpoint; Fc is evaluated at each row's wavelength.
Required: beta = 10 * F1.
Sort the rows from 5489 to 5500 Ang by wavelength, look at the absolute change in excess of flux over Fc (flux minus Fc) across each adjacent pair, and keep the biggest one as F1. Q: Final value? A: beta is 87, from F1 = 8.7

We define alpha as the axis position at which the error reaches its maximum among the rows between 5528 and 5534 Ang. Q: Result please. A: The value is 5532.45 Ang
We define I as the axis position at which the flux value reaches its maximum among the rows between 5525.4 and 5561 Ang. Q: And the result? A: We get 5537.54 Ang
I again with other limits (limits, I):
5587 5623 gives 5608.12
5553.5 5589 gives 5583.64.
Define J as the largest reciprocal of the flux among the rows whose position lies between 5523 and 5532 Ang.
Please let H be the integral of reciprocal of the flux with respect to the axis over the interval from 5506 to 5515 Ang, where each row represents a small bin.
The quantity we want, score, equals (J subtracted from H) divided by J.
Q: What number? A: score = 6.7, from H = 0.453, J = 0.059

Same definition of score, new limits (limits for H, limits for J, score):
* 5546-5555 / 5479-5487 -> 5.5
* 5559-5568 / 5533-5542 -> 7.0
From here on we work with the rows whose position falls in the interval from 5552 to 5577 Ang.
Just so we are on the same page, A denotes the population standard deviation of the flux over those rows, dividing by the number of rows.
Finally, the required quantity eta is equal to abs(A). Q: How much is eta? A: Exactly 2.59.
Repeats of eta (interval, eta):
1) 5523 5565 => 2.79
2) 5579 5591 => 3.48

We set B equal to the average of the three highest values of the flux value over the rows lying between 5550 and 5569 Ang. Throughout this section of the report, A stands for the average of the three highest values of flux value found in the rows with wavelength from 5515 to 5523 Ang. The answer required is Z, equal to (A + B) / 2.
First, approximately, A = 23.9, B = 23.2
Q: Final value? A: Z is 23.5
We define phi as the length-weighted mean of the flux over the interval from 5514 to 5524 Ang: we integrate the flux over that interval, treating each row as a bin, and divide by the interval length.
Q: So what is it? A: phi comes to 21.8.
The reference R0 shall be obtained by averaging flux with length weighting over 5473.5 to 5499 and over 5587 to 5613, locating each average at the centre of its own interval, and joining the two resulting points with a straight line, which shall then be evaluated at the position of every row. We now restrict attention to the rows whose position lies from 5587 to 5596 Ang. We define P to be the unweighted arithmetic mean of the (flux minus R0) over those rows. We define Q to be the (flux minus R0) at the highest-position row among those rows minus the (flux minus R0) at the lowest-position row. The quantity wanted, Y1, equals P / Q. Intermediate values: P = -3.0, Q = -3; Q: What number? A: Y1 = 1.0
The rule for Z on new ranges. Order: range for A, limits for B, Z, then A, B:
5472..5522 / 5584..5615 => 26.0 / 25.1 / 26.9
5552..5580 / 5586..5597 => 22.0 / 24.2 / 19.8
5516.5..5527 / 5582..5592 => 23.4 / 23.7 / 23.1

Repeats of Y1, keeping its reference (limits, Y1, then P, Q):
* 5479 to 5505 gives 0.6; -0.2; 0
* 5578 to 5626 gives -0.5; 0.8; -2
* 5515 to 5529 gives -0.3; 1.7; -6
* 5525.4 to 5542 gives -0.1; -0.3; 3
